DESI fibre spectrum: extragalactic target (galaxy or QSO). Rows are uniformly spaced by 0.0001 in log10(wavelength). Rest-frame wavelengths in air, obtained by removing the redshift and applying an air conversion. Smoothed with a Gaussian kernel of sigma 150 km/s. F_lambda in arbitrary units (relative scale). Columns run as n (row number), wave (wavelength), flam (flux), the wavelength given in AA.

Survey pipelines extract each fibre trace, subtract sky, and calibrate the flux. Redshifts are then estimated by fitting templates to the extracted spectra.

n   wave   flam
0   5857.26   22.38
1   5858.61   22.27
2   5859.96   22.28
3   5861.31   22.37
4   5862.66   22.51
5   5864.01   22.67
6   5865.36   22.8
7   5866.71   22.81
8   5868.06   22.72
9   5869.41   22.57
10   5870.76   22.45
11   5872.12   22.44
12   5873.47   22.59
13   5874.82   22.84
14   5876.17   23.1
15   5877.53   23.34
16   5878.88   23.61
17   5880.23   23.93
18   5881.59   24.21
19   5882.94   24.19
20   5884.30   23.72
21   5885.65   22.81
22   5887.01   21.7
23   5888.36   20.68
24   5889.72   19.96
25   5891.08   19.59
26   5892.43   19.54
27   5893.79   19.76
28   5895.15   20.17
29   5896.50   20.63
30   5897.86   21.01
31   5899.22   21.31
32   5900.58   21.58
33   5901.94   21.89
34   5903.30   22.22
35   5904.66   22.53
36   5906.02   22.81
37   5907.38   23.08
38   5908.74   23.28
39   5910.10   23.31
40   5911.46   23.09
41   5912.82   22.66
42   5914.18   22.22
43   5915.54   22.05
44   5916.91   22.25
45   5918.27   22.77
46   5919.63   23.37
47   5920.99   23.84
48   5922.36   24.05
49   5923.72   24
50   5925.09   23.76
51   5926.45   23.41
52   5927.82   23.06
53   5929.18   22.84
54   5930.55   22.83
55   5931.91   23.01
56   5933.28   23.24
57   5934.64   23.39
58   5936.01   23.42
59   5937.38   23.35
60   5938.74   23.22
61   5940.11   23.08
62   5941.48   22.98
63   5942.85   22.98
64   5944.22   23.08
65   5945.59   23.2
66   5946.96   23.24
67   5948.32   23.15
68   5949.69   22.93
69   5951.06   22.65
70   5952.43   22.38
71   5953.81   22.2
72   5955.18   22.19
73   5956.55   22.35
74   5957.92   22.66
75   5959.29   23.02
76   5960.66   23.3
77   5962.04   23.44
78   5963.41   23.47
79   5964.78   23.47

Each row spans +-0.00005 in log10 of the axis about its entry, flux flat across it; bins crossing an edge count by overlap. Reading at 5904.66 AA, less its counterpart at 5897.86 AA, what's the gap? 1.5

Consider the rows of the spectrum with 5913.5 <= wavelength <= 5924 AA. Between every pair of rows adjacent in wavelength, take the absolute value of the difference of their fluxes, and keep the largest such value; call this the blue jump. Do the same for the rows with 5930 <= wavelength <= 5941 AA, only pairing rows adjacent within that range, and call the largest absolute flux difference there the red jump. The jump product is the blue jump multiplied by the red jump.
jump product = 0.14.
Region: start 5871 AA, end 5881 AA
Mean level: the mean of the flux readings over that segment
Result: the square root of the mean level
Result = 4.81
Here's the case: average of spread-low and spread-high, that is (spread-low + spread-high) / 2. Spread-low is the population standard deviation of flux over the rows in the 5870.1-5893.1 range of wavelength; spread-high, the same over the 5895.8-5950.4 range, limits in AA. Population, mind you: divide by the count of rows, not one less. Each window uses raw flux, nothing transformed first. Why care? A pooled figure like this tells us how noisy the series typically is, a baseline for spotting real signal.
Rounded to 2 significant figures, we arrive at 1.1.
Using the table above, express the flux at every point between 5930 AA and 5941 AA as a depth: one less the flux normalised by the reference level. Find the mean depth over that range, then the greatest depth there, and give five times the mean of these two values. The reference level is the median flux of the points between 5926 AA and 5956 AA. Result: 0.013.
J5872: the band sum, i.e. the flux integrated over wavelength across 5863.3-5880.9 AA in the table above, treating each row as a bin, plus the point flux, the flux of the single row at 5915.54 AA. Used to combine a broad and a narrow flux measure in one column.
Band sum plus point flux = 425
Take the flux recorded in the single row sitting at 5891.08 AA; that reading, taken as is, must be 19.59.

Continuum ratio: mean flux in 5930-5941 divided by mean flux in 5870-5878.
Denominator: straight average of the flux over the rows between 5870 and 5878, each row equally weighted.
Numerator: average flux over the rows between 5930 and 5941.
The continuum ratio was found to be 1.02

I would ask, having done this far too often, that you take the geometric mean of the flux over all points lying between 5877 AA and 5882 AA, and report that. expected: 23.77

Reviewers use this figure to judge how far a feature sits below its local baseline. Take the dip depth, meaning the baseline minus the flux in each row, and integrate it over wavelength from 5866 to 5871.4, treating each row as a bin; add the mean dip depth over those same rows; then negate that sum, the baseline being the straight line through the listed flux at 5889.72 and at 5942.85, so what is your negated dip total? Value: 25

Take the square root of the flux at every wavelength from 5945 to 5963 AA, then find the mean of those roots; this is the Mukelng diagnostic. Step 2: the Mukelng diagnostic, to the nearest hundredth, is 4.78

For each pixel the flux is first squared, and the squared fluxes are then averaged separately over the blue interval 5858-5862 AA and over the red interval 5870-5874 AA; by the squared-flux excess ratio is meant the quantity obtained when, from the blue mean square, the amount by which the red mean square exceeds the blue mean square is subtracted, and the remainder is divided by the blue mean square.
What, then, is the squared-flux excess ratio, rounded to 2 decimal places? 0.98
